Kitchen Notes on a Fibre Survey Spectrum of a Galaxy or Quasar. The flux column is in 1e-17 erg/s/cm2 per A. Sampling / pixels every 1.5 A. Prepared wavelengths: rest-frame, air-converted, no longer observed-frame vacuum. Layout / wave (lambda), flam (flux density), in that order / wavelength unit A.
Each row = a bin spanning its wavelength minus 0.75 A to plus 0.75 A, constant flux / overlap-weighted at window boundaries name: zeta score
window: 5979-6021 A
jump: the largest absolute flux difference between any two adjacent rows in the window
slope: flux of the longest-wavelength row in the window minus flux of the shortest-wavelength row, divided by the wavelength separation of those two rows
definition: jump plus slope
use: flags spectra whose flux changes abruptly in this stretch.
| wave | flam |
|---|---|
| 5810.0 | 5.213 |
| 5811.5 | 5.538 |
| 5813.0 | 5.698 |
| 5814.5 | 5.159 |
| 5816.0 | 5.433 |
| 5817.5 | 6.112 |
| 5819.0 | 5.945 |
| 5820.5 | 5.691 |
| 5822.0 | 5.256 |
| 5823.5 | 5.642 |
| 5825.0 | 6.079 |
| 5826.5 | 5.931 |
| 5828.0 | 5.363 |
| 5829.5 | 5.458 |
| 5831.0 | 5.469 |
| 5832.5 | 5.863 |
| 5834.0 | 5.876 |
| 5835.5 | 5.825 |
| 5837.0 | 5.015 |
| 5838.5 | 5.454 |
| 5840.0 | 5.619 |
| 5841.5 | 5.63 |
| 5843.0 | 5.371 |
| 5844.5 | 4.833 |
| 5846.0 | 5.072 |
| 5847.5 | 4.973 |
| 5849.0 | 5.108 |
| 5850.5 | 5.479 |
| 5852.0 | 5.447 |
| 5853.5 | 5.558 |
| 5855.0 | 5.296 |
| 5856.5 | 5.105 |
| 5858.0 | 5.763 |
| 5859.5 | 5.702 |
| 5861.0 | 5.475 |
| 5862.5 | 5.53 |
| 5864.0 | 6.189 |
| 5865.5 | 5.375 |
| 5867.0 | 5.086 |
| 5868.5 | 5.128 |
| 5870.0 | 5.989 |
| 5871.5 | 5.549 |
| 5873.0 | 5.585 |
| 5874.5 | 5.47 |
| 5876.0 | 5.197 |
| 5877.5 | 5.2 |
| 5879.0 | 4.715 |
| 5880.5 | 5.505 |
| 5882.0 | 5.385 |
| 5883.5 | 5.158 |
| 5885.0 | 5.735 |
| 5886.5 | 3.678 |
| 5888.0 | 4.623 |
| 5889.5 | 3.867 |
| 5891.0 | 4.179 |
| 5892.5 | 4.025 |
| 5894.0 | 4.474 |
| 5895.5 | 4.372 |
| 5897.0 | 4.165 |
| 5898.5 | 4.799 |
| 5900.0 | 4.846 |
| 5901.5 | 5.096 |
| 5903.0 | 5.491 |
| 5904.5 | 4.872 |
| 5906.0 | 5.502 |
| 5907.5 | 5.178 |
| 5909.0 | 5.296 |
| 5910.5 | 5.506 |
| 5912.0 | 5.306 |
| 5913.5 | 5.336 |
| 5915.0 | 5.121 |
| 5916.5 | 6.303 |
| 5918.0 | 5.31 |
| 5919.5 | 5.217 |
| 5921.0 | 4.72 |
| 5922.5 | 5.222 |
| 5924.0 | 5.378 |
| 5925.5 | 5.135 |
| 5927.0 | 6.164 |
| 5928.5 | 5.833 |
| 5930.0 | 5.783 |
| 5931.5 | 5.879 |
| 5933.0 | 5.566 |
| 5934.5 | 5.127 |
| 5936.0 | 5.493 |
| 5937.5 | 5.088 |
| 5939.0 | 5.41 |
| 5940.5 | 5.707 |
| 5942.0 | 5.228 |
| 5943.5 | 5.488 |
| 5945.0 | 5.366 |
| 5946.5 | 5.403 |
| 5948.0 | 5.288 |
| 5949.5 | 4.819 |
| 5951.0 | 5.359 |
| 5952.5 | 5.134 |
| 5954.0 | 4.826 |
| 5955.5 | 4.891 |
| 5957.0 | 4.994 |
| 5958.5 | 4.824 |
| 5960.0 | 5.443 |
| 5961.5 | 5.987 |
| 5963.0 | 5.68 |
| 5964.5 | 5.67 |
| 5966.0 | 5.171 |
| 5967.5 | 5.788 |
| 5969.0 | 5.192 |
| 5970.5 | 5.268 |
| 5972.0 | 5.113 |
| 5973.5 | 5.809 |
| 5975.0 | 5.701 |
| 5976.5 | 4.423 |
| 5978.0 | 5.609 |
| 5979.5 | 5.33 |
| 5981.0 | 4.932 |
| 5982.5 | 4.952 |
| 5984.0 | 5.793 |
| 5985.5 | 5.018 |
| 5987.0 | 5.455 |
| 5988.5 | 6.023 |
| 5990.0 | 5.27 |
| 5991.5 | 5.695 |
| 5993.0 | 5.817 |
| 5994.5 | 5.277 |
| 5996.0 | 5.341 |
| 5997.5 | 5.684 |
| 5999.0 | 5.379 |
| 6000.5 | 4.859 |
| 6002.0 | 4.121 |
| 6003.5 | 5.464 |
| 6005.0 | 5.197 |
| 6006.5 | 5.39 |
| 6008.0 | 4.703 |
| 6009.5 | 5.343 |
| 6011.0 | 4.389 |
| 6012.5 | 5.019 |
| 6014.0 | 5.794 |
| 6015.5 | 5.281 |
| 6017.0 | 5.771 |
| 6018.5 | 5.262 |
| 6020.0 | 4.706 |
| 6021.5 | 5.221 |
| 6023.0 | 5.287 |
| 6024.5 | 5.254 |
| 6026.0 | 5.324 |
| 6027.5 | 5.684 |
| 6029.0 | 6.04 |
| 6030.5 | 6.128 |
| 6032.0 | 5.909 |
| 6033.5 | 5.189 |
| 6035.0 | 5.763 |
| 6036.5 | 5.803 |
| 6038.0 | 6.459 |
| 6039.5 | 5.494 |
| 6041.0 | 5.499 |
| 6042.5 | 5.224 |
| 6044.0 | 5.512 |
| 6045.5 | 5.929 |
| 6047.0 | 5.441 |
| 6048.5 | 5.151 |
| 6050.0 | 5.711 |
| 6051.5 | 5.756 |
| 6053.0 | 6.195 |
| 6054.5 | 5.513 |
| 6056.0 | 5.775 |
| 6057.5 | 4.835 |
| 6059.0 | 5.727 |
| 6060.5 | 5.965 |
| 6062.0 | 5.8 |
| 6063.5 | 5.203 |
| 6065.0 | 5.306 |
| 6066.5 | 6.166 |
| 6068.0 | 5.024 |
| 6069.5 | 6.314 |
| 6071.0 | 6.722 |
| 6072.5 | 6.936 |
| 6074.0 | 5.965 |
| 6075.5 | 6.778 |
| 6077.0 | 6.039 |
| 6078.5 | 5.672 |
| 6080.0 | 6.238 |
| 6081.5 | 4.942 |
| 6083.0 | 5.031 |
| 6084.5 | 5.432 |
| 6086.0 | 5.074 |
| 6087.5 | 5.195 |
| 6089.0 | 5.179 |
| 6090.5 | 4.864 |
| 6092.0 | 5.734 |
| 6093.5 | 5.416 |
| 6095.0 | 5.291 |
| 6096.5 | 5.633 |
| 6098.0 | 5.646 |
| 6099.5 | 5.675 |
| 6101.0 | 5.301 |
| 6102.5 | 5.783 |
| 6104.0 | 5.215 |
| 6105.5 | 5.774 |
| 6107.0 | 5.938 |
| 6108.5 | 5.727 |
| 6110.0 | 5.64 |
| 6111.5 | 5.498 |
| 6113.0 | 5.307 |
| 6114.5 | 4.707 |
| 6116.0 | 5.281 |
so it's 1.3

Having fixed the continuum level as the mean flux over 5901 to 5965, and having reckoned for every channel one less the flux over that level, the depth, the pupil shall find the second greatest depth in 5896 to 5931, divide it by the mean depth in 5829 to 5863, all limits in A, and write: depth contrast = -9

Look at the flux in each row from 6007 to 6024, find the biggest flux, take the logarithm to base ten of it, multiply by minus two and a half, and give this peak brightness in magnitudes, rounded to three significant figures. -1.91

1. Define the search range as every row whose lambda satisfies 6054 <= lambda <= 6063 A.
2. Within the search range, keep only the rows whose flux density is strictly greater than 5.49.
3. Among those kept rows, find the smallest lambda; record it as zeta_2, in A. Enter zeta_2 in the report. 6054.5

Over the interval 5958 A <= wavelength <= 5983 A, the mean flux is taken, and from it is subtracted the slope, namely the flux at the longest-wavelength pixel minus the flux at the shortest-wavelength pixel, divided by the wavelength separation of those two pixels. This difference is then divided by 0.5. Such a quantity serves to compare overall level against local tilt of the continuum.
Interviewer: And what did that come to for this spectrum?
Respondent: 10.7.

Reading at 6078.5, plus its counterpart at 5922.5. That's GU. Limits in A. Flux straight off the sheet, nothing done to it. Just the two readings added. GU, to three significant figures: 10.9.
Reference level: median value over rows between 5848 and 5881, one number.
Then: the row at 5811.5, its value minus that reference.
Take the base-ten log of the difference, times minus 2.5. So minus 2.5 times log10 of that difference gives 3.0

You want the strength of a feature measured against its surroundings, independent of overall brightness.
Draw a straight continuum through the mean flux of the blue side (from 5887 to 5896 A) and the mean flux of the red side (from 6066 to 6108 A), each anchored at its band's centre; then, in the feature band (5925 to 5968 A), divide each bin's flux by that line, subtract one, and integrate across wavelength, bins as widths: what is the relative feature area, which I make 7.0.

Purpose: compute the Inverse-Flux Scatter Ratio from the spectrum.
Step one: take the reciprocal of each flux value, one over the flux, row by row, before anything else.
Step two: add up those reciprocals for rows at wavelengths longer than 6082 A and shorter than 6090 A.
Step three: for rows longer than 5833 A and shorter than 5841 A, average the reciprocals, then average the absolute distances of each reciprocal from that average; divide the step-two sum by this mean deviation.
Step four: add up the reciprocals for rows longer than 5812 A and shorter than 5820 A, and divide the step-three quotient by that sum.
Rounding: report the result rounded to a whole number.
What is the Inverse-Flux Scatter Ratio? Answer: 126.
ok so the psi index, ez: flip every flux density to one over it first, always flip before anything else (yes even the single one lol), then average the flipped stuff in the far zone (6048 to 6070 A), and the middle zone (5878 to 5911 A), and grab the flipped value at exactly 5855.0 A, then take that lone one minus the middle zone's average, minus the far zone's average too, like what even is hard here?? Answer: -0.200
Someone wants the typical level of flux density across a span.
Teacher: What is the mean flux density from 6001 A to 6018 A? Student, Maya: 5.13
